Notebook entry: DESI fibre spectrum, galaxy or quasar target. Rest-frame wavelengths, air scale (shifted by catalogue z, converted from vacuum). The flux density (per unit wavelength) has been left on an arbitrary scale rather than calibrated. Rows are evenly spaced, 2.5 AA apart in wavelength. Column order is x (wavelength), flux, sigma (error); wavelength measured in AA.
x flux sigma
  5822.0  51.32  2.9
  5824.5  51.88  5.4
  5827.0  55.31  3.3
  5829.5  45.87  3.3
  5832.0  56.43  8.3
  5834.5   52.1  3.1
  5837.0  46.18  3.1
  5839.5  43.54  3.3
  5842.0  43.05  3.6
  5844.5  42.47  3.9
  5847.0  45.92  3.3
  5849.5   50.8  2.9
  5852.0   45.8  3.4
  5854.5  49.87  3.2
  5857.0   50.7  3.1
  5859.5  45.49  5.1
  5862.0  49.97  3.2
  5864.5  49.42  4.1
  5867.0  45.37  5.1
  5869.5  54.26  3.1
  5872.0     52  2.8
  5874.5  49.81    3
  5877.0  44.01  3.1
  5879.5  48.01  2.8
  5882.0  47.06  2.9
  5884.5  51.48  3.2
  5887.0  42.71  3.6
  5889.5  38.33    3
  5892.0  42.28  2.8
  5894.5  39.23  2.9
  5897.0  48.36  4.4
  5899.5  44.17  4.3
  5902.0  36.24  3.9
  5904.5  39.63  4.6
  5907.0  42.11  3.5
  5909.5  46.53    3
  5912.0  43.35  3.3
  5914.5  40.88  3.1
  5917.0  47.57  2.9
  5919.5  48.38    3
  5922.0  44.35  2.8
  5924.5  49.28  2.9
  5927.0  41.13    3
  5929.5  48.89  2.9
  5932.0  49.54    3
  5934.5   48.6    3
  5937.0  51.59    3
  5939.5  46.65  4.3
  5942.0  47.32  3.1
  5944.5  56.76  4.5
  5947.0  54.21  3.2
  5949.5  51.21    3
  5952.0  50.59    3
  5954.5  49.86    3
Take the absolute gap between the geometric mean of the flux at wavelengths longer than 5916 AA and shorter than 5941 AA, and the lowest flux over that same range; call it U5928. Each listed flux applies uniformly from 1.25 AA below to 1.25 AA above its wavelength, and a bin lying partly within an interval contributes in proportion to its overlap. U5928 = 6.4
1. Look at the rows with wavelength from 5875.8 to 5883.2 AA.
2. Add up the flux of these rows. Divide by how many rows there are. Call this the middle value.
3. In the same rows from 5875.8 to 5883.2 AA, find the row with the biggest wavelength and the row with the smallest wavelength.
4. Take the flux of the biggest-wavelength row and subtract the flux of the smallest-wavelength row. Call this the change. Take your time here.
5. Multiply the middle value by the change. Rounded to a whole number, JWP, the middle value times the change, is 141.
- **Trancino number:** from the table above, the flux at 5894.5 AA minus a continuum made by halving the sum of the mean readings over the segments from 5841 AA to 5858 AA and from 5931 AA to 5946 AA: -9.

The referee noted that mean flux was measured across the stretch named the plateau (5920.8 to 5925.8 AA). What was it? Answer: 47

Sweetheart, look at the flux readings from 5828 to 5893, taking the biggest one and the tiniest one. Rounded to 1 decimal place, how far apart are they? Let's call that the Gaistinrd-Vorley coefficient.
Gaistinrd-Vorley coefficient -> 18.1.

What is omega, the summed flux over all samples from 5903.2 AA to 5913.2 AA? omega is 172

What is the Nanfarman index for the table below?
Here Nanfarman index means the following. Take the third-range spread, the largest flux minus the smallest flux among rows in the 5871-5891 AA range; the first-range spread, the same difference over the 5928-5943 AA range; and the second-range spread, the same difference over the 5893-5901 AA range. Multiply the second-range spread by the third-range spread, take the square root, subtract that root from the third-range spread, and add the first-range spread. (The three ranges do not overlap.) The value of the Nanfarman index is 7.4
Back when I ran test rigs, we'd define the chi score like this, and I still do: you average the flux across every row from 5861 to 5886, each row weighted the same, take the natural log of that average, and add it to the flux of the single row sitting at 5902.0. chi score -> 40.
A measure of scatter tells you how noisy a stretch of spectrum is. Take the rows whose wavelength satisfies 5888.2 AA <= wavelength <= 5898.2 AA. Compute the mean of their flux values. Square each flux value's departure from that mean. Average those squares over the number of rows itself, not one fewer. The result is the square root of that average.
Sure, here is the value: 3.9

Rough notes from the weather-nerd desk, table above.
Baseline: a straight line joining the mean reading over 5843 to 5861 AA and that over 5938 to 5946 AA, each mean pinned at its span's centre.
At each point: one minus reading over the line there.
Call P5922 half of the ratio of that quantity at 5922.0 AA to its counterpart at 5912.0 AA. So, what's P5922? 0.44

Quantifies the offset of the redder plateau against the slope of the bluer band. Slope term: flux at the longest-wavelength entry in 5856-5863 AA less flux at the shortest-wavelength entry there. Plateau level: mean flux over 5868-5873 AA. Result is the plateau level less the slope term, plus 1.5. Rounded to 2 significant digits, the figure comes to 55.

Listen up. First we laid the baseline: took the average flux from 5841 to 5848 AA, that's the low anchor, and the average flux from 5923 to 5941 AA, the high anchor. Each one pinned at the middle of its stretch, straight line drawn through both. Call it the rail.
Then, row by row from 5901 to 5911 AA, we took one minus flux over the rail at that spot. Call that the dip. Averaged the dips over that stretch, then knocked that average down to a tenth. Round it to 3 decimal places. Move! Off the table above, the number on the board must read 0.012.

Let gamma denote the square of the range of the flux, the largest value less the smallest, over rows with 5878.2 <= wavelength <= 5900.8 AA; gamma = 173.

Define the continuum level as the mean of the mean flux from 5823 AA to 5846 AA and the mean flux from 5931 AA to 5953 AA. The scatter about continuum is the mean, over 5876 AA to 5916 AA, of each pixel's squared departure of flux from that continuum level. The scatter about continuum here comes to 55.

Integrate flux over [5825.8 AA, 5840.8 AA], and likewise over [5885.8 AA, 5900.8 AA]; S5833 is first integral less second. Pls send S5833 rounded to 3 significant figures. 111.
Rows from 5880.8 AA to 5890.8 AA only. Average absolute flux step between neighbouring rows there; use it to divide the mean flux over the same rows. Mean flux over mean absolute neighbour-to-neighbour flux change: 7.7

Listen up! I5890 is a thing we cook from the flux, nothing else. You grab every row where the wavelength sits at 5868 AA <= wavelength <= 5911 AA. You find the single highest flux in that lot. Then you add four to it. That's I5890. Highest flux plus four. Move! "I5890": 58.3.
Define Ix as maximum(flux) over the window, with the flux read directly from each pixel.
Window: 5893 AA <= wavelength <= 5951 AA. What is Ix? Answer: 56.76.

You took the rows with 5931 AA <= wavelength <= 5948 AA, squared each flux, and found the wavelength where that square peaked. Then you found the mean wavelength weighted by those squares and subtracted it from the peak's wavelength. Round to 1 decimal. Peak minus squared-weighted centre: 4.6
